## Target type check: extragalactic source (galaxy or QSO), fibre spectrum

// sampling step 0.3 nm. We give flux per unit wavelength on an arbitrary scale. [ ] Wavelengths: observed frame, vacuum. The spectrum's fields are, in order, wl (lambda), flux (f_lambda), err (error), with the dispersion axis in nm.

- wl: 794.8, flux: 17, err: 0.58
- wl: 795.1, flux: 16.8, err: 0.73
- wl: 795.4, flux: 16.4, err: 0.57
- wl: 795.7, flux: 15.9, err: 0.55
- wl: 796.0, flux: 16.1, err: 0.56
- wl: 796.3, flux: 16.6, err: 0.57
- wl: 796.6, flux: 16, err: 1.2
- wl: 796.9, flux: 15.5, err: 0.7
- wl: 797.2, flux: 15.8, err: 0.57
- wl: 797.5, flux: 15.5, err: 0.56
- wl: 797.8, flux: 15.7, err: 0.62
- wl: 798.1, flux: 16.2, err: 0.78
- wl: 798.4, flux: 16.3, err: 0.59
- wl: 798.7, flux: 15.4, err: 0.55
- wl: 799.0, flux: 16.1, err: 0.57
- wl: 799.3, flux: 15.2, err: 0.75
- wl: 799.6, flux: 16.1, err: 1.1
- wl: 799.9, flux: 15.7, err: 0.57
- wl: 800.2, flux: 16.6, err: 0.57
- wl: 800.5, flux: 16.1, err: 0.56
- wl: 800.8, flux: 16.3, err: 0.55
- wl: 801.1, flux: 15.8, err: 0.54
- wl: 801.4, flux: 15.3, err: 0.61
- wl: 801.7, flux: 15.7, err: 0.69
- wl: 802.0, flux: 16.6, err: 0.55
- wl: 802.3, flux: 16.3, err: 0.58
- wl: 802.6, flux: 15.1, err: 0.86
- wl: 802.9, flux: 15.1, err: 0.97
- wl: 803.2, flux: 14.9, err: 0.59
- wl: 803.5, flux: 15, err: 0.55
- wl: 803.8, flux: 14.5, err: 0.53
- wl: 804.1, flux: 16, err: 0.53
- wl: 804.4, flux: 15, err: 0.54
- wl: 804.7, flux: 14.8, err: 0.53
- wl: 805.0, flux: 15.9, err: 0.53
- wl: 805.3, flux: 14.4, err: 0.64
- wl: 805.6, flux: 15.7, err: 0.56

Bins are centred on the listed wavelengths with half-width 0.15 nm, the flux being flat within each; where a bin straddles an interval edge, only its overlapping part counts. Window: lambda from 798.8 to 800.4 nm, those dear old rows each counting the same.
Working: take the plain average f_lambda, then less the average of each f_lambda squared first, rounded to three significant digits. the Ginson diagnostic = -238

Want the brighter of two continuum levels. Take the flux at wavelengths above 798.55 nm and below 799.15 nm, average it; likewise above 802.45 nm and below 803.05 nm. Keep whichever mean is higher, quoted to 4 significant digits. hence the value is 15.75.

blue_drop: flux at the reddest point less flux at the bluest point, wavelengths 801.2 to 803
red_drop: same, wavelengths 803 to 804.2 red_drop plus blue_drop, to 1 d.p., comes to 0.9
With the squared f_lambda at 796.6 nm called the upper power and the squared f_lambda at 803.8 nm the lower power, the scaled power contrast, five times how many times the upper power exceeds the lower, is 6.09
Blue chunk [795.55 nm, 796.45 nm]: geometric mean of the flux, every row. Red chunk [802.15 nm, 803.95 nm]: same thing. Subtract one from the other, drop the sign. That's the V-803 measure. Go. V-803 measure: 1.1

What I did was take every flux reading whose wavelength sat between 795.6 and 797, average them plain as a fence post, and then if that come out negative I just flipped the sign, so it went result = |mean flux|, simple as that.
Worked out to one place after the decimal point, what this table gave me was 16.0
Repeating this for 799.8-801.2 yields 16.1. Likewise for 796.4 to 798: 15.7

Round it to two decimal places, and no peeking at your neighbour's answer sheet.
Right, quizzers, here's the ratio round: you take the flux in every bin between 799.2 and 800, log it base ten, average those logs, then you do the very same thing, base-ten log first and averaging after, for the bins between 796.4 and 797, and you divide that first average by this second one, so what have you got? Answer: 1.00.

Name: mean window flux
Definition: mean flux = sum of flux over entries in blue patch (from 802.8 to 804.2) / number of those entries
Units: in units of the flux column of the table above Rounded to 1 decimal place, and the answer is 15.1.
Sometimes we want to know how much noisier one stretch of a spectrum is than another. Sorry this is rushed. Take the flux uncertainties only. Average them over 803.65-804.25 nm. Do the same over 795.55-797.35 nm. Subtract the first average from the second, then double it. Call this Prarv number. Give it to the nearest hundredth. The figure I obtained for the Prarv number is 0.32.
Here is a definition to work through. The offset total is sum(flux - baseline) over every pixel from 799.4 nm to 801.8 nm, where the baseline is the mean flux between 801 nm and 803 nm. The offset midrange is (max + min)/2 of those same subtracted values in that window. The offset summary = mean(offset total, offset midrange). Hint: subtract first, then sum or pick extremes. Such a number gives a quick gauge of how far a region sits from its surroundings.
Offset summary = 1.1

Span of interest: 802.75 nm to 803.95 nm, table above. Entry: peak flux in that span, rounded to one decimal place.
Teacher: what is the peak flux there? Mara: 15.1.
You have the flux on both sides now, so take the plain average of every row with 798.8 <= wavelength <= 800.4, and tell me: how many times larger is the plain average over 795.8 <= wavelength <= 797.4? 1.00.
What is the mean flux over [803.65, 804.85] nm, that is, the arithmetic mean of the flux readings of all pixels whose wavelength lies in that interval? 15.1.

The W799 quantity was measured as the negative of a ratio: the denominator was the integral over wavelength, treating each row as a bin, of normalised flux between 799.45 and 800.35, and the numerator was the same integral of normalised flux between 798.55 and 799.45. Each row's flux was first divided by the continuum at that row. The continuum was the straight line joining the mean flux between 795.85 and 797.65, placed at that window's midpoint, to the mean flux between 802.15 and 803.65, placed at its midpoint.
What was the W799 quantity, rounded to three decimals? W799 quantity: -0.959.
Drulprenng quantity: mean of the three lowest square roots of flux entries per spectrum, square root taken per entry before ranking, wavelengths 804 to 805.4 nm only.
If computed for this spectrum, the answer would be 3.84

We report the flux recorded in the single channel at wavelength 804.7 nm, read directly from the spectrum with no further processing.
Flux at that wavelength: 14.8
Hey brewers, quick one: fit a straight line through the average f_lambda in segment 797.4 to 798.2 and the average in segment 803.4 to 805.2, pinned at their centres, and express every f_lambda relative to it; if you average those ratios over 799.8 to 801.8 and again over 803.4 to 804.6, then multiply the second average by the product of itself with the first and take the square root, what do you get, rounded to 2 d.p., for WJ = 1.01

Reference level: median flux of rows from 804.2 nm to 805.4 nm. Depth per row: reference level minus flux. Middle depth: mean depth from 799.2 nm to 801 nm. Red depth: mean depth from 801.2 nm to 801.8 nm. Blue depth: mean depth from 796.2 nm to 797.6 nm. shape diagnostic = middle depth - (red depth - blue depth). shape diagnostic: -1.48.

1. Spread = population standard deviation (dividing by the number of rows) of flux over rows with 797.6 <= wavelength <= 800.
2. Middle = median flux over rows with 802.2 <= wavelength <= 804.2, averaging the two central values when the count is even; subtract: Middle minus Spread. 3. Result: 14.7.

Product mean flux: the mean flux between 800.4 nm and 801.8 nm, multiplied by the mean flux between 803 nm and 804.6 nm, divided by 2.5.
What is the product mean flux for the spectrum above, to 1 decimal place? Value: 95.5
